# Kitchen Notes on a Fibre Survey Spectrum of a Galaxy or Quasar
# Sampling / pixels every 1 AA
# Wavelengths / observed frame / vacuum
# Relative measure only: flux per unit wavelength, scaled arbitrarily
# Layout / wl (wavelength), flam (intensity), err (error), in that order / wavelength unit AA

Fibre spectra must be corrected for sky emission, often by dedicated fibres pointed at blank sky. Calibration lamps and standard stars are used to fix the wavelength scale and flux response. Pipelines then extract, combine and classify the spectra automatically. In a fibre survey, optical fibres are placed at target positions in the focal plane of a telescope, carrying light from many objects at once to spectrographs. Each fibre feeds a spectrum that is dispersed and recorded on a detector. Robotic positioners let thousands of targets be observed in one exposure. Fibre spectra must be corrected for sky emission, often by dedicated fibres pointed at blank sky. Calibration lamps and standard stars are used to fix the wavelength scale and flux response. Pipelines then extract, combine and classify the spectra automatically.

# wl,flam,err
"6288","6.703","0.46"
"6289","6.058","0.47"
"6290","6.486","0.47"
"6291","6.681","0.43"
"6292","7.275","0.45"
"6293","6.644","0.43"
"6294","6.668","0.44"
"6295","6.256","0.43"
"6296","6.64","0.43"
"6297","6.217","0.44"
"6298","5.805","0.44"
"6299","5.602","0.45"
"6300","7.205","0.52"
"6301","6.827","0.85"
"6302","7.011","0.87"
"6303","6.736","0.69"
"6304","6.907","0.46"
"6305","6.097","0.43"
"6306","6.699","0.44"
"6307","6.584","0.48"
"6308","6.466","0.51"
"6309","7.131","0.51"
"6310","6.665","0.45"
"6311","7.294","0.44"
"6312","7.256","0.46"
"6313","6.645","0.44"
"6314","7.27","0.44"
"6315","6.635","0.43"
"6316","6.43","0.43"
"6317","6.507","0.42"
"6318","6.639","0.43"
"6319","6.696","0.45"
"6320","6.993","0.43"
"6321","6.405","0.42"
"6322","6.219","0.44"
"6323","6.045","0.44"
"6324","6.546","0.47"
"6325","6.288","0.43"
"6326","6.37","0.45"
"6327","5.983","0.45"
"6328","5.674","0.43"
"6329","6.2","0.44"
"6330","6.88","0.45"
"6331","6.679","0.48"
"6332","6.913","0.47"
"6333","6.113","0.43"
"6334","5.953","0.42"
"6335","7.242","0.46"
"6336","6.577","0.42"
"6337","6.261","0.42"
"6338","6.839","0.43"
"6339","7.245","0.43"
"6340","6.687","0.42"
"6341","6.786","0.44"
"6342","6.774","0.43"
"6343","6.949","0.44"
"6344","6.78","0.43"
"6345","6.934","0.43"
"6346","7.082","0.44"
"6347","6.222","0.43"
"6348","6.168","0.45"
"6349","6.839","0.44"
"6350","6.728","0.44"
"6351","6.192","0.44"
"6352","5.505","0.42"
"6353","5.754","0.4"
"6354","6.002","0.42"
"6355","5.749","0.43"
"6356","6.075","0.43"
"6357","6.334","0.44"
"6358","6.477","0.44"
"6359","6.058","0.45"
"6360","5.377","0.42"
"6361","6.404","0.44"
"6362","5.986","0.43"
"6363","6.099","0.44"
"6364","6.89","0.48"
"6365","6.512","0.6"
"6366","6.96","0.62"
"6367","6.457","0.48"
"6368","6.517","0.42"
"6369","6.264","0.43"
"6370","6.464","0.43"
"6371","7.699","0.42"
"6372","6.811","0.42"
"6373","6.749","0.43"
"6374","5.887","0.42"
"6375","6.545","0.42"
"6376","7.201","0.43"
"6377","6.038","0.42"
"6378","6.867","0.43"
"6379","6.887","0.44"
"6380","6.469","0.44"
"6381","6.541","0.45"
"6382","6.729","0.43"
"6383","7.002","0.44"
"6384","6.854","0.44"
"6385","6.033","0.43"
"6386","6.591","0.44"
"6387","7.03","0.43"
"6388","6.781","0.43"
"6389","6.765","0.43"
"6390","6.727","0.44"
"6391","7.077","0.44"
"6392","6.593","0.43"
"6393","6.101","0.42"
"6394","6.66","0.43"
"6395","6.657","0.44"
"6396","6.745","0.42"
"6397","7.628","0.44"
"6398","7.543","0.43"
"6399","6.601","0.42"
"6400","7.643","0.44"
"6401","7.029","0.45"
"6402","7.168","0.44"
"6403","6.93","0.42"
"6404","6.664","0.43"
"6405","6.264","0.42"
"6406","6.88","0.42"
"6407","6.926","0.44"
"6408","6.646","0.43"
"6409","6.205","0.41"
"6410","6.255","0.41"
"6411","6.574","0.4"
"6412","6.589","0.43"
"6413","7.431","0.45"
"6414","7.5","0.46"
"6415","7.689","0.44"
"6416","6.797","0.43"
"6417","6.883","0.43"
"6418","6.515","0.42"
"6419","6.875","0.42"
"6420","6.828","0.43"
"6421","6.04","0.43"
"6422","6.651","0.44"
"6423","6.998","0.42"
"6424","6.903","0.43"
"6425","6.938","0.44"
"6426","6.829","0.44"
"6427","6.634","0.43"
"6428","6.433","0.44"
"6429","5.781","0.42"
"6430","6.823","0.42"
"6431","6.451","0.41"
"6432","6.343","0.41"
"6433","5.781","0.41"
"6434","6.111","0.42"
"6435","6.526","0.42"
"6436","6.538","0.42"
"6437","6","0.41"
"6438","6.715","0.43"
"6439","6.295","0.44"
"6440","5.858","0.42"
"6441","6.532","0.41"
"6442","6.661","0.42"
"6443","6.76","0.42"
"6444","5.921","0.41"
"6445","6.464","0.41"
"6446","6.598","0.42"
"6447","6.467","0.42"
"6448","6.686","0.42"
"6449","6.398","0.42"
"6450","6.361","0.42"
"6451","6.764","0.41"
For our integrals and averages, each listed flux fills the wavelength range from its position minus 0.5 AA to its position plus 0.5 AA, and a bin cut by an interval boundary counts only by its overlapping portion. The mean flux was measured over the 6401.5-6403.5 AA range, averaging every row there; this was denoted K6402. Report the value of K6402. 7.05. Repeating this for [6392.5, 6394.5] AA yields 6.38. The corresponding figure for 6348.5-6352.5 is 6.32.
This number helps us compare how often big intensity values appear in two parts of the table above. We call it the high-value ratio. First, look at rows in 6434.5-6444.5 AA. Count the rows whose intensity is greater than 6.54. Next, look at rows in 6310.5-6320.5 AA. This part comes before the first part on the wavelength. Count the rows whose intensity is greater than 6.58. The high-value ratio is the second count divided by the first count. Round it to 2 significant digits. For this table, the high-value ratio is 2.7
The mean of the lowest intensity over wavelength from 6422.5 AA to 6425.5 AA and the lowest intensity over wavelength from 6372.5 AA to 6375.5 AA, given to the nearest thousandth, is 6.395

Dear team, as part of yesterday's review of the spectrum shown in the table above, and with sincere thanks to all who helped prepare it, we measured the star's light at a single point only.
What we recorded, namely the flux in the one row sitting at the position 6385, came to 6.033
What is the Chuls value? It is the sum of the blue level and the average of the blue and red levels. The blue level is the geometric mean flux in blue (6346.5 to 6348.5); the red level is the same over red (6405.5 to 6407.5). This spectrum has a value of 12.7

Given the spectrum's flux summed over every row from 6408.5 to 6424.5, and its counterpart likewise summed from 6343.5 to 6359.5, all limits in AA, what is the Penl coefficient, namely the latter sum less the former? -8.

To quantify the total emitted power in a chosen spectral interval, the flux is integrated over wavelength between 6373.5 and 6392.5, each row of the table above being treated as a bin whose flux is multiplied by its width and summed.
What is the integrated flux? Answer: 127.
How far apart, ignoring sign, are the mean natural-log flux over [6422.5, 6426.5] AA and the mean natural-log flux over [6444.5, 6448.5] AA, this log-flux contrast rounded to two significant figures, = 0.054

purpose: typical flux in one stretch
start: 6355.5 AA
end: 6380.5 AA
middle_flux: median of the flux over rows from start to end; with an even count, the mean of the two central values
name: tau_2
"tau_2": 6.47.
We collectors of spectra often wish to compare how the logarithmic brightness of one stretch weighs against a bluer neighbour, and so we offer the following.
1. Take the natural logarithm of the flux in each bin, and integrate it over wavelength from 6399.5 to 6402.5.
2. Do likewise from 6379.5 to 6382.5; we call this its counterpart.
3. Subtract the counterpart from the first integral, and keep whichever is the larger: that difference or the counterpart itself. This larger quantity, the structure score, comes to 5.65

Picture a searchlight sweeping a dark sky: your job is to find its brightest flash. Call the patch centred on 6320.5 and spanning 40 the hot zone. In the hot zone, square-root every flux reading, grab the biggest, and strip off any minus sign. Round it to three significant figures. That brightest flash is 2.70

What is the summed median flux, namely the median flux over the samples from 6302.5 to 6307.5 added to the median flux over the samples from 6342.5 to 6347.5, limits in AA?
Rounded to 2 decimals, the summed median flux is 13.63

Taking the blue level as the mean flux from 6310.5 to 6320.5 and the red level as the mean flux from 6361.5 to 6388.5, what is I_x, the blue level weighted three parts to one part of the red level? 6.78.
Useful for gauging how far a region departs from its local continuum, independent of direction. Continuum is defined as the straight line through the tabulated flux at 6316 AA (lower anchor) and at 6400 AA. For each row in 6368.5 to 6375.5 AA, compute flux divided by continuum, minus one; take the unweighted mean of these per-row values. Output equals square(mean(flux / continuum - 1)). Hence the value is 0.0070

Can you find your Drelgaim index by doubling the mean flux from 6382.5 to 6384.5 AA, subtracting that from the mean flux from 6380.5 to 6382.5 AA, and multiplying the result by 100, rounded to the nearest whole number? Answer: -722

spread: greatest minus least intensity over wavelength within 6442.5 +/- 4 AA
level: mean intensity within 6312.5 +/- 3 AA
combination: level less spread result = 6.1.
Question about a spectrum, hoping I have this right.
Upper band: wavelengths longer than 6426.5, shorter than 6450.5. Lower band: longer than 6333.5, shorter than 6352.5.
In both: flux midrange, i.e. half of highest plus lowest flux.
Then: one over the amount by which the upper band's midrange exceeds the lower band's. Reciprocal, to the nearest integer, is -14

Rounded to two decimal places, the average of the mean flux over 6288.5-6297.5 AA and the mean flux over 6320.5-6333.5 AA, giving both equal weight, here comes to 6.44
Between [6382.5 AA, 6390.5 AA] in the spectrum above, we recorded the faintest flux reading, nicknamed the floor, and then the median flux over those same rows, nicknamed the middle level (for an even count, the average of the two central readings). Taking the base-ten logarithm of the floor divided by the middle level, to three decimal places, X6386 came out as -0.050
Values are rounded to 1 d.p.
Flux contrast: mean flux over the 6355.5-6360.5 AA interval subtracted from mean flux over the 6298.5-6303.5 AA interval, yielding 0.6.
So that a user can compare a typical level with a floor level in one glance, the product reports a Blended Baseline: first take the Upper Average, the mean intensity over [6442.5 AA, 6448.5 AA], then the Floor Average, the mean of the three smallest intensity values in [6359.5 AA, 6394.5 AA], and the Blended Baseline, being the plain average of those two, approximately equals 6.12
